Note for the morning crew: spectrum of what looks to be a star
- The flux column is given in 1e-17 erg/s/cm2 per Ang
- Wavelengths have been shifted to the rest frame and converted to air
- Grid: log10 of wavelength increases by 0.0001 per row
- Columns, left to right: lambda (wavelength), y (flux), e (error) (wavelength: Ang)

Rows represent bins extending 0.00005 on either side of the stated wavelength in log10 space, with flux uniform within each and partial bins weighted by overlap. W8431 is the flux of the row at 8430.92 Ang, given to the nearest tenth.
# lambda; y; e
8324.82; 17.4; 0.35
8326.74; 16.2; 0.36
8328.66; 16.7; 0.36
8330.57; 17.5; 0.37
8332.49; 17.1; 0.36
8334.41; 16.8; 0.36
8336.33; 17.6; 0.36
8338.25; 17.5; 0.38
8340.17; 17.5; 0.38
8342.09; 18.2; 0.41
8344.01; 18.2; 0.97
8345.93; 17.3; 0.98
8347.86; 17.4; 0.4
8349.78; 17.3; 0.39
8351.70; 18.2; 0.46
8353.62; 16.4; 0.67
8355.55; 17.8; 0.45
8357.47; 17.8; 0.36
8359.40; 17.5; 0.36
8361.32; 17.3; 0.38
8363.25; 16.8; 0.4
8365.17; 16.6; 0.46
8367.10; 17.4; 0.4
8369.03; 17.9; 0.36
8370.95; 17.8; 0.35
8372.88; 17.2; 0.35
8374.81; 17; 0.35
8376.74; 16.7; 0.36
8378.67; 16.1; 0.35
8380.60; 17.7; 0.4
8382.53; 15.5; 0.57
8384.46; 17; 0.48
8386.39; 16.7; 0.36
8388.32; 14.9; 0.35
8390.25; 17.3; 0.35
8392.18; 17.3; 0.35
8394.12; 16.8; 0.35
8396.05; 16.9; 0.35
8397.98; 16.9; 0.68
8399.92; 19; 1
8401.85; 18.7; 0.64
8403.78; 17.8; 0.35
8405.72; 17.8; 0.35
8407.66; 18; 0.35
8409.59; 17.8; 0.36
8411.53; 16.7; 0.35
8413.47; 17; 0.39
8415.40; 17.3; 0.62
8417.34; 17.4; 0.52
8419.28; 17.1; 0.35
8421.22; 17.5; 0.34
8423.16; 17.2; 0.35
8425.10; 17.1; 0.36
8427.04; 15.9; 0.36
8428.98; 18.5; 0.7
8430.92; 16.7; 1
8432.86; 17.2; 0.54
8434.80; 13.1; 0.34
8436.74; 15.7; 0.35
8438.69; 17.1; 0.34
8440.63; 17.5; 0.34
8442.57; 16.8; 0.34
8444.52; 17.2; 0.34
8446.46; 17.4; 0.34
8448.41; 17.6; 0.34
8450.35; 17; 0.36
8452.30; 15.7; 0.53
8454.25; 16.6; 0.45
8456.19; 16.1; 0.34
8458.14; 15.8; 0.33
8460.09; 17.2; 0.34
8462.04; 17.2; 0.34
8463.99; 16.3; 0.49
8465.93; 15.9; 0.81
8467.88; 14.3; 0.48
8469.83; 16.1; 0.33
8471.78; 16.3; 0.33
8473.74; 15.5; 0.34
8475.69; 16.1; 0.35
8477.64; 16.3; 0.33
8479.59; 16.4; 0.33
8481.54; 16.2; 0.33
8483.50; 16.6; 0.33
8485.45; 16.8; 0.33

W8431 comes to 16.7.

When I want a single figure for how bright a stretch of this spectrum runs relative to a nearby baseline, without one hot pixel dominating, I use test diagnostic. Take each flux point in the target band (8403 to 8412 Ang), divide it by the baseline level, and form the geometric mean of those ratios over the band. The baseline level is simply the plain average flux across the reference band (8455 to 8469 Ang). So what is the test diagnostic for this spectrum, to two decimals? 1.09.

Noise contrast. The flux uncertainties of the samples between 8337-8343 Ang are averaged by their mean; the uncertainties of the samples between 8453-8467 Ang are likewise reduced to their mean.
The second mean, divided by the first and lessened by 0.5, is 0.6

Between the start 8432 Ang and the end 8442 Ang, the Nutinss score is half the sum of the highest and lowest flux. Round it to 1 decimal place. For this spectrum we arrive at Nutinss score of 15.3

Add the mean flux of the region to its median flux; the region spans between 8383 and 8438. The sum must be 34.2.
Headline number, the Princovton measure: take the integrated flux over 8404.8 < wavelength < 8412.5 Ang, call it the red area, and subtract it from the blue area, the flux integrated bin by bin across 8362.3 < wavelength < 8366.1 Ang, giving -72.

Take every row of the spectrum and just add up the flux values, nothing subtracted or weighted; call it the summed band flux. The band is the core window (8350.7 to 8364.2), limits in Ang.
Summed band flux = 122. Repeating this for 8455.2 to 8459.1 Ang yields 32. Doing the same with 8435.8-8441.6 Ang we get 50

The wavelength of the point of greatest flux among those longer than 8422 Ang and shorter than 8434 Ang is 8428.98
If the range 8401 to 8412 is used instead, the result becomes 8401.85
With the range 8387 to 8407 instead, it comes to 8399.92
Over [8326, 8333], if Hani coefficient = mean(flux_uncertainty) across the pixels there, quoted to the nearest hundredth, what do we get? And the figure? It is 0.36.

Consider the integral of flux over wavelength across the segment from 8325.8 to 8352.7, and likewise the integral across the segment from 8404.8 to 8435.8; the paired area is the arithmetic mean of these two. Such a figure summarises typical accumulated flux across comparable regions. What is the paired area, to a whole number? 498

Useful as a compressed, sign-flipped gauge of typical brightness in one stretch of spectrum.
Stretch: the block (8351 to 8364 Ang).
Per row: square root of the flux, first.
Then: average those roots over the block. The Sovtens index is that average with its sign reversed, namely -4.17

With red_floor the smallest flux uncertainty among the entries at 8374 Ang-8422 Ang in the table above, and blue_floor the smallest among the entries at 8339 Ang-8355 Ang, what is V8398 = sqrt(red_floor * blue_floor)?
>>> 0.359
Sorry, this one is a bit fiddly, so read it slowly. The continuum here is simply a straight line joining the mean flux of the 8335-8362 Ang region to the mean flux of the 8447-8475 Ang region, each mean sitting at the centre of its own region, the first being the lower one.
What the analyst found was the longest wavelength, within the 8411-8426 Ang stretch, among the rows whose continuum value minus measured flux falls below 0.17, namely 8425.10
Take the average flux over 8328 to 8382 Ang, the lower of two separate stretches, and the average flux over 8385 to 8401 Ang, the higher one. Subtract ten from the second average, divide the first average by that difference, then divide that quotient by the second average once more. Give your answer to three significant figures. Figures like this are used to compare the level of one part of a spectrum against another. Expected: 0.146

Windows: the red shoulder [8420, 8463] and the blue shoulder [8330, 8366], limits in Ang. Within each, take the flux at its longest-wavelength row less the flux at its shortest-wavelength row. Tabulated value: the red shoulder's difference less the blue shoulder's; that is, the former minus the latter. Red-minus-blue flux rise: 0.6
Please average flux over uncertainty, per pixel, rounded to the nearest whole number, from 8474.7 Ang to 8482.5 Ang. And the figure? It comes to 49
